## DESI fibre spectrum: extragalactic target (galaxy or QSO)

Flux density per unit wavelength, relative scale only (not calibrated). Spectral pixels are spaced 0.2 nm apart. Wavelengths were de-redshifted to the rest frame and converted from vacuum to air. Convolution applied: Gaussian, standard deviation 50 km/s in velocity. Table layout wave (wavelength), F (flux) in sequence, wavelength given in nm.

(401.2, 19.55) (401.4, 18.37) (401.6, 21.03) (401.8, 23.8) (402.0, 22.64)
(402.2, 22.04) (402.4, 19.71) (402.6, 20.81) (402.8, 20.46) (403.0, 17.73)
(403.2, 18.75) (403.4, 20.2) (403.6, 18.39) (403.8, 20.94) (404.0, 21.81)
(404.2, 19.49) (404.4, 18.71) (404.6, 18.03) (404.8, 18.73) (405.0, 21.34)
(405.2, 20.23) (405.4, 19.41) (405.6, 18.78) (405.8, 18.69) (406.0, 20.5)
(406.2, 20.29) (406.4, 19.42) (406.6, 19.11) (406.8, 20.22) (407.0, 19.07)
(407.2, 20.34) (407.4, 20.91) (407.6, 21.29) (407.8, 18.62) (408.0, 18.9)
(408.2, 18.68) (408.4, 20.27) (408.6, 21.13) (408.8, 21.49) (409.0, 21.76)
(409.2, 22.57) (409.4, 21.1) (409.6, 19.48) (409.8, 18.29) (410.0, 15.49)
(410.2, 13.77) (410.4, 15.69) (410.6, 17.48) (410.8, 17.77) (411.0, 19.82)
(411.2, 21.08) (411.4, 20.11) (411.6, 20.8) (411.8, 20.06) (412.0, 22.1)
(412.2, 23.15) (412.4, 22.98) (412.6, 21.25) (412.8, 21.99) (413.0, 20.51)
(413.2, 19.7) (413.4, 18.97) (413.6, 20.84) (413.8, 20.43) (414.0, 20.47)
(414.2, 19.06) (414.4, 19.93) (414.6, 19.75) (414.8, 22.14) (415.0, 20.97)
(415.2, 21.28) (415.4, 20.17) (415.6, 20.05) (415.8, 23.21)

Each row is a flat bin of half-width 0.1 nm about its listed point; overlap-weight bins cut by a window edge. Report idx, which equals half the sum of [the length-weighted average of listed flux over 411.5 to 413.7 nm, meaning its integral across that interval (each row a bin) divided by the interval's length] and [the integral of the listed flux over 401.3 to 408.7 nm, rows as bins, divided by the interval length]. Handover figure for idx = 20.5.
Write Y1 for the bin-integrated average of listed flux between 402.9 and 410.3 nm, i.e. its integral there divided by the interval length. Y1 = 19.6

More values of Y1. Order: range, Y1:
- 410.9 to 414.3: 20.8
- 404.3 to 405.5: 19.4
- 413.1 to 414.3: 19.9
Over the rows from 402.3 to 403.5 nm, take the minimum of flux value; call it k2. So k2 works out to 17.73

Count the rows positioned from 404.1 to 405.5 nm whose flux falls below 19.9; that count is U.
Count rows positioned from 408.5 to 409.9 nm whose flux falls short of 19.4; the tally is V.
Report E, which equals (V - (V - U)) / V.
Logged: 5.0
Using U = 5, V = 1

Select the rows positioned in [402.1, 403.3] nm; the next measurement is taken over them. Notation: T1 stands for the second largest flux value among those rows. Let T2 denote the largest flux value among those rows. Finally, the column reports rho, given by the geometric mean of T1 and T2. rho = 21.4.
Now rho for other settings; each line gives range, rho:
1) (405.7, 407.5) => 20.7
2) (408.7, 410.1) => 22.2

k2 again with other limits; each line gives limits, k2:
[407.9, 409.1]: 18.68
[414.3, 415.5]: 19.75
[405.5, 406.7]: 18.69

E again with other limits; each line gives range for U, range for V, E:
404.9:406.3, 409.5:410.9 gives 0.5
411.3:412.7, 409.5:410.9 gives 0.0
